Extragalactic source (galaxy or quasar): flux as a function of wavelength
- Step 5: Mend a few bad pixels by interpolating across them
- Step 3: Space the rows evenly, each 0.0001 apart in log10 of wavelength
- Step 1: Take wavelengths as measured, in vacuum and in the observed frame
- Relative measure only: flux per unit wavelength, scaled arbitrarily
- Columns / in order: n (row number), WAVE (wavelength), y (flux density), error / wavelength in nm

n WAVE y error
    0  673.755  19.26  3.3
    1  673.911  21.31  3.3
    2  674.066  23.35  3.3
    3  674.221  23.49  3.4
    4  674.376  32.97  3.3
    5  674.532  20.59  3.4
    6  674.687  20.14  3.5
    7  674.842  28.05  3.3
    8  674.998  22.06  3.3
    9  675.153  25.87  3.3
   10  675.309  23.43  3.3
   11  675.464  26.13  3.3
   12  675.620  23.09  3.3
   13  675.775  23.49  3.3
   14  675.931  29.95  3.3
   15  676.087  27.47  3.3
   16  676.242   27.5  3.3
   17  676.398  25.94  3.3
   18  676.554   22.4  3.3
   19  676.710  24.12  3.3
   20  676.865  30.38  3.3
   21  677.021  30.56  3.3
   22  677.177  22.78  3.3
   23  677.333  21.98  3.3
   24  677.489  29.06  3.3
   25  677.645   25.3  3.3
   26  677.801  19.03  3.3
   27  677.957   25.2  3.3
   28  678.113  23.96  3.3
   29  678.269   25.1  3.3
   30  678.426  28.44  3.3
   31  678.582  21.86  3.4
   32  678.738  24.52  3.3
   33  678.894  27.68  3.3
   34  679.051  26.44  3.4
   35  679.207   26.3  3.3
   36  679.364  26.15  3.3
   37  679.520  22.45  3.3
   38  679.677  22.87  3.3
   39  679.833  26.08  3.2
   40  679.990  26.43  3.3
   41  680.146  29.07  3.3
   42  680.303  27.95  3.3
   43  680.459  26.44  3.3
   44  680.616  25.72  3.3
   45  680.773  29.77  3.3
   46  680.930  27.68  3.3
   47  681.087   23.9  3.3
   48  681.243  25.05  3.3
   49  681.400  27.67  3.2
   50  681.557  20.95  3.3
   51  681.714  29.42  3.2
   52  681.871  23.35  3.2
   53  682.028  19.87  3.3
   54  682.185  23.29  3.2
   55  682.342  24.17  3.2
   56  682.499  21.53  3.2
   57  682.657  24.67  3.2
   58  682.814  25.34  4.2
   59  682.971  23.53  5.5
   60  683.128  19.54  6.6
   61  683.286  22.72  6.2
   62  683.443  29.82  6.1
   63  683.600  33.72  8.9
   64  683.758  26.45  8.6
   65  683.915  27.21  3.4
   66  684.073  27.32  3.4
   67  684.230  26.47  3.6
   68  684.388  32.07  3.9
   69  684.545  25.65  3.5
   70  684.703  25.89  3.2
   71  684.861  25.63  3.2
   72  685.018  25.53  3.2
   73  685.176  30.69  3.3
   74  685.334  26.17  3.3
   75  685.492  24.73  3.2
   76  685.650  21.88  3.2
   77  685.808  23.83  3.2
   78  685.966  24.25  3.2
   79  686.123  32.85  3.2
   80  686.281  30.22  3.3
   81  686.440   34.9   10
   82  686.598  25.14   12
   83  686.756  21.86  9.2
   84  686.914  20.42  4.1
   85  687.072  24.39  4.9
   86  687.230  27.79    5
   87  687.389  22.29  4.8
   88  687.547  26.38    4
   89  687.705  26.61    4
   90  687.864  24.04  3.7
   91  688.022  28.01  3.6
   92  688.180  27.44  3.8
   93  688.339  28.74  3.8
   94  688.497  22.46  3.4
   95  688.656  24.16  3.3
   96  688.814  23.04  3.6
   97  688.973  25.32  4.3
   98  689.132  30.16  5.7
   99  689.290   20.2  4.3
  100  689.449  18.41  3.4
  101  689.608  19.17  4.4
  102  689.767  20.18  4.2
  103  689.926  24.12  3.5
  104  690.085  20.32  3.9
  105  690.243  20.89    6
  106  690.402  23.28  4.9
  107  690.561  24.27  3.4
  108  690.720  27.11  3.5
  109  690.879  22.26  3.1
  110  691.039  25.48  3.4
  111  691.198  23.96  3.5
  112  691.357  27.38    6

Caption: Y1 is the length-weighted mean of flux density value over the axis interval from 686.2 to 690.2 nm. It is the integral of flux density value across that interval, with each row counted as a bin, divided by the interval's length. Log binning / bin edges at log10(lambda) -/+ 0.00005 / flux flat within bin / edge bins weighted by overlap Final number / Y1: 24.6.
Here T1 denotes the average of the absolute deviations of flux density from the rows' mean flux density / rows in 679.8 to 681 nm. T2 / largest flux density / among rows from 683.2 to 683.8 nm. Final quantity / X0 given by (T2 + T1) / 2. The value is 17.5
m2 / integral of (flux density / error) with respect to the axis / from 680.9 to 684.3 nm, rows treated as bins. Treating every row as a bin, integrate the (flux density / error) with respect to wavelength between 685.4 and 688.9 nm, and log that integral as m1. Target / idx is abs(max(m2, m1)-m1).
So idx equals 0.0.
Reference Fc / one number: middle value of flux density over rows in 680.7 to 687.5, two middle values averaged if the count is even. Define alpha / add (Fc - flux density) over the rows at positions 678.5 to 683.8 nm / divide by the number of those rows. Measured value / 0.0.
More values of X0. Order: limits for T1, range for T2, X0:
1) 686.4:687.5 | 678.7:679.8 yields 15.6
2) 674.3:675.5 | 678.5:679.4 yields 15.5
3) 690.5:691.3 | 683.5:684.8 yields 17.5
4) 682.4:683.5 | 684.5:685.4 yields 16.5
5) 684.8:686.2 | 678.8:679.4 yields 15.1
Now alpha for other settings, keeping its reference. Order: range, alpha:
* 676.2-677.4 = -0.4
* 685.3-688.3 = -0.6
